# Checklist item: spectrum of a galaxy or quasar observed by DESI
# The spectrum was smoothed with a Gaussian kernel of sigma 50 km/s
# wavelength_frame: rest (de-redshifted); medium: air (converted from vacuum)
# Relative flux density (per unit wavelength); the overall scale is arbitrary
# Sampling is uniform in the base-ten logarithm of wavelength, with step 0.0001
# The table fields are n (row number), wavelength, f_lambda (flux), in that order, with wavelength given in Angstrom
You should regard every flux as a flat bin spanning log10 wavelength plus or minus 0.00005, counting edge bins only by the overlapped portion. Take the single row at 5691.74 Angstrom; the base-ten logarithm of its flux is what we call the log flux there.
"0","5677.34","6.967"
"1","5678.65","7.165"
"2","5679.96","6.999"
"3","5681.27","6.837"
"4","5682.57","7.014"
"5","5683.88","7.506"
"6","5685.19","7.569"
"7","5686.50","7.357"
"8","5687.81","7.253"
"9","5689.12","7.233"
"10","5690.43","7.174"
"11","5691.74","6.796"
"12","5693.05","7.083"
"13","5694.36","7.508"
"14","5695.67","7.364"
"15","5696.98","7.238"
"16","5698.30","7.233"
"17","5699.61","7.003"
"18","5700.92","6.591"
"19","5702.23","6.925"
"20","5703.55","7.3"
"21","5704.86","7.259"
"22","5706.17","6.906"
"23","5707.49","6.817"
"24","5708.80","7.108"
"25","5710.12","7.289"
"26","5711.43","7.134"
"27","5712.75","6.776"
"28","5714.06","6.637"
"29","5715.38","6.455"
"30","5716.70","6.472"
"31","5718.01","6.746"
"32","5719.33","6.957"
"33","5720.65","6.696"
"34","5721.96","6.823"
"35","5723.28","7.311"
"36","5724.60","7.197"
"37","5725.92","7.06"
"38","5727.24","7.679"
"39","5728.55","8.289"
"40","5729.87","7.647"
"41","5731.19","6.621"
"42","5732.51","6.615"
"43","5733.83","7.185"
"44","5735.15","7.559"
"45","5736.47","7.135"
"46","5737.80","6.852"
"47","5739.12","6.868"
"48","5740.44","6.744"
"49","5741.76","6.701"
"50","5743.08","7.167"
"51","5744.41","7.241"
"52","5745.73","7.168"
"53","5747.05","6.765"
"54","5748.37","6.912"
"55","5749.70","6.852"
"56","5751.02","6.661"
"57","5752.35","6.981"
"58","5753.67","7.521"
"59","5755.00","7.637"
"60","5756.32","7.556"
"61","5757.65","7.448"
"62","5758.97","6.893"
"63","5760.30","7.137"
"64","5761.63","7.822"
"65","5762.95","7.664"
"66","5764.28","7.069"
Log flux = 0.832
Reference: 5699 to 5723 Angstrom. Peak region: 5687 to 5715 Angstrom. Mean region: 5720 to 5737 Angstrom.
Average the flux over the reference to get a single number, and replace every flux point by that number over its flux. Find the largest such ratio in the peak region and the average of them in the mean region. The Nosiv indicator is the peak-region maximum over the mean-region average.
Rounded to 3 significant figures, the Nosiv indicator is 1.09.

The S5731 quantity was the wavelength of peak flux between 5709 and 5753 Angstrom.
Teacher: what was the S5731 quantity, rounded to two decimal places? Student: 5728.55 Angstrom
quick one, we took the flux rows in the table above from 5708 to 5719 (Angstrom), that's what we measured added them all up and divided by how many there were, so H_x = 6.83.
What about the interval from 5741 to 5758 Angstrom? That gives 7.12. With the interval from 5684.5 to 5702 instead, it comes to 7.18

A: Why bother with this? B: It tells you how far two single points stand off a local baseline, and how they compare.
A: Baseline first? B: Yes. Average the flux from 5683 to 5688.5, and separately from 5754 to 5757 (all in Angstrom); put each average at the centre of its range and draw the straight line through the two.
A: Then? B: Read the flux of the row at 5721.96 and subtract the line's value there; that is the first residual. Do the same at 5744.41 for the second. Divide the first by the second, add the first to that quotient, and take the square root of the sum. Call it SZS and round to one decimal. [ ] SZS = 1.2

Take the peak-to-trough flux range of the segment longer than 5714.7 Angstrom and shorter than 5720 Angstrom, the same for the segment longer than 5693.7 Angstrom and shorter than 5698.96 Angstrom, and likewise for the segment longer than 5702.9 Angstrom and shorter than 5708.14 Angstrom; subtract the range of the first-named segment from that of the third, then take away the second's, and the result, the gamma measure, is -0.3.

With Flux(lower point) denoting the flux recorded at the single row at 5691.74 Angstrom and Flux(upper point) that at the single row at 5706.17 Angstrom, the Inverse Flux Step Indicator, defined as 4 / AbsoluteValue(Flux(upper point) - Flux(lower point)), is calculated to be 36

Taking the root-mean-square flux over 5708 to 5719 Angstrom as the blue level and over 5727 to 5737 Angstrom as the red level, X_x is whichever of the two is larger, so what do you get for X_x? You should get 7.36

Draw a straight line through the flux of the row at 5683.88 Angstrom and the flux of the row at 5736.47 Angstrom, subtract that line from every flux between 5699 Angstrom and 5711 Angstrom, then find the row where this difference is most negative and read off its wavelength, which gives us 5700.92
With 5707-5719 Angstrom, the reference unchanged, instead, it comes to 5715.38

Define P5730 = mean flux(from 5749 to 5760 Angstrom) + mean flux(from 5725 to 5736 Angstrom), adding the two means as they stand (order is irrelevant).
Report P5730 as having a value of 14.5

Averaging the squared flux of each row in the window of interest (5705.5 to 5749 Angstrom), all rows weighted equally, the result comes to 49.4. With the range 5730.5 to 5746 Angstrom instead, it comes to 48.9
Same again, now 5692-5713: 50.4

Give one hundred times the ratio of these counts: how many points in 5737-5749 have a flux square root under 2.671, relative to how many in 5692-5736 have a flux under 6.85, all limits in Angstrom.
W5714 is 55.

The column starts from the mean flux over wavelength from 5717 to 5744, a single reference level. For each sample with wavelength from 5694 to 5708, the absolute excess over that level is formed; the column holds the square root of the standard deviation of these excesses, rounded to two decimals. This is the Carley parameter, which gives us 0.35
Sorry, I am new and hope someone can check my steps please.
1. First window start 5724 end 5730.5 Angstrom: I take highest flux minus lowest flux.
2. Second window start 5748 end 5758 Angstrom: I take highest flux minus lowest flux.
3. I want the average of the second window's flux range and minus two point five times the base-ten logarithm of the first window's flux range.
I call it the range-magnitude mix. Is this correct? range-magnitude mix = 0.38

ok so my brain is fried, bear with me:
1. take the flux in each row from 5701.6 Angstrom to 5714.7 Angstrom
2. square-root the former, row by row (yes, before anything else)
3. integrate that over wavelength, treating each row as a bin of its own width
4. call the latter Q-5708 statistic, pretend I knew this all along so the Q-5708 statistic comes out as 35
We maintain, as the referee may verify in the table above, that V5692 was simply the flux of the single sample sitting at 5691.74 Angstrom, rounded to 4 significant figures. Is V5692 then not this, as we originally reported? 6.796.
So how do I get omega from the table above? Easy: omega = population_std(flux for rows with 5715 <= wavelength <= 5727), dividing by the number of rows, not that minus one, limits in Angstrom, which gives 0.28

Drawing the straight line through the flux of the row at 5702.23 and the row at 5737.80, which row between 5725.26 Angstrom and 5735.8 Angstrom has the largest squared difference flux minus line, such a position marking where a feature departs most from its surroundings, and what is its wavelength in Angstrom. 5728.55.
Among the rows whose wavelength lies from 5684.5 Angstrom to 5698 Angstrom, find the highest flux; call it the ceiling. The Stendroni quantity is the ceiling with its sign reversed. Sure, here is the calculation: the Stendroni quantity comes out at -7.57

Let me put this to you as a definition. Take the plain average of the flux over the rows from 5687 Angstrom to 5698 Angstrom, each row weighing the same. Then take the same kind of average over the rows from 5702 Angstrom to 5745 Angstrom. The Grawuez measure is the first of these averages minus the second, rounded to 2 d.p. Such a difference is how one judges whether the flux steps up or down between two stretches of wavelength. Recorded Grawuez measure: 0.17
